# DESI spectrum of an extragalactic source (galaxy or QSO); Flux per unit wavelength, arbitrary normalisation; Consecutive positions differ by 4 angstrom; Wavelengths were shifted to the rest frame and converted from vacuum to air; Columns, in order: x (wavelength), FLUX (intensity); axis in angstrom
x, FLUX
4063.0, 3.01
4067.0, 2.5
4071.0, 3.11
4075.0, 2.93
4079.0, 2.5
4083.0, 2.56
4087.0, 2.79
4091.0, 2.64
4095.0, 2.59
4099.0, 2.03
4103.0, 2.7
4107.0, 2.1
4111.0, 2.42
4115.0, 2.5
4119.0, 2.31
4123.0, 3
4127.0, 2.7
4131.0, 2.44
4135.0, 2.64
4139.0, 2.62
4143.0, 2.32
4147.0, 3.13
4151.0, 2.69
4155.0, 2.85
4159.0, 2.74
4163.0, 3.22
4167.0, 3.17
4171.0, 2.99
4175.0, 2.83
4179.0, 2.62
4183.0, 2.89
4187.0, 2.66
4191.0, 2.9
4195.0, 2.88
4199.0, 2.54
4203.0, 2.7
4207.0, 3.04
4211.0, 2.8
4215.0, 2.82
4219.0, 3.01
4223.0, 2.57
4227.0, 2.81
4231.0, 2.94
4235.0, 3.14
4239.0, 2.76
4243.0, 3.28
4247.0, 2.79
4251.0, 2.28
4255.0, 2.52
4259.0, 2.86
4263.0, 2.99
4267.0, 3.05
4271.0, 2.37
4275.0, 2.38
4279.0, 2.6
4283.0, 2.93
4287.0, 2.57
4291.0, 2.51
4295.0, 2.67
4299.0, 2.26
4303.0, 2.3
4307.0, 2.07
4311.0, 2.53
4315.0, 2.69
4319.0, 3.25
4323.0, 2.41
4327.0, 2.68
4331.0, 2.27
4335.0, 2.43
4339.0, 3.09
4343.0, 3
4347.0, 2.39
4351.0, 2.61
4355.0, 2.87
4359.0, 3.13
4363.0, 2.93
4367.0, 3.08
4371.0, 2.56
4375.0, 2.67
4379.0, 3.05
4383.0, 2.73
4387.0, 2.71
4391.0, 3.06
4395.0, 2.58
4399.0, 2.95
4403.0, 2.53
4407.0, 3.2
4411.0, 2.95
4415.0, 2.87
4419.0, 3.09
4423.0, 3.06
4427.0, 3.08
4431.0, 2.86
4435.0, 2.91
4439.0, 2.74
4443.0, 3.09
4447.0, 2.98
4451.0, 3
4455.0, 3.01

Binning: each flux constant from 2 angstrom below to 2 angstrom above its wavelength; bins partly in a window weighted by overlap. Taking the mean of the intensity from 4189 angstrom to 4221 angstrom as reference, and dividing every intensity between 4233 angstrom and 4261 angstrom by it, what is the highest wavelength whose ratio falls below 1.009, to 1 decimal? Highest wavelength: 4259.0 angstrom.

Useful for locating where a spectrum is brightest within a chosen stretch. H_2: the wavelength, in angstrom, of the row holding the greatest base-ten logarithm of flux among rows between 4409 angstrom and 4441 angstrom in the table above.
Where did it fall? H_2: 4419.0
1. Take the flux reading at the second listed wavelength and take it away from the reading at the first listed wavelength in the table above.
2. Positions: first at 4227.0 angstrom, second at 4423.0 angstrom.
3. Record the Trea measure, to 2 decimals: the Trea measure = -0.25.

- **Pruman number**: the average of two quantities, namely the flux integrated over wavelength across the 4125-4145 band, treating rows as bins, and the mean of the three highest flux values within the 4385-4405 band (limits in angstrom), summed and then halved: 26.9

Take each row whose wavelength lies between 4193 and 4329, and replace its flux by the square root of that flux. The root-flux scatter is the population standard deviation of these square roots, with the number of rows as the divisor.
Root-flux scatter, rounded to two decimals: 0.09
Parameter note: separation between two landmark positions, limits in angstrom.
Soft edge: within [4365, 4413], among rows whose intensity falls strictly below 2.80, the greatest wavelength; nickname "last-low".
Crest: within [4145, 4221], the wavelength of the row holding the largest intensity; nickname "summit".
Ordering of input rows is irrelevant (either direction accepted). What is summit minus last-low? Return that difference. -240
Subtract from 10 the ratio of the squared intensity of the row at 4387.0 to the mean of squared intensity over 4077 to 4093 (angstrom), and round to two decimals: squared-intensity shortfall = 8.93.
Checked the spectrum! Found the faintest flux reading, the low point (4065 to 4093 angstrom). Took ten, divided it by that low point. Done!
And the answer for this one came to 4.0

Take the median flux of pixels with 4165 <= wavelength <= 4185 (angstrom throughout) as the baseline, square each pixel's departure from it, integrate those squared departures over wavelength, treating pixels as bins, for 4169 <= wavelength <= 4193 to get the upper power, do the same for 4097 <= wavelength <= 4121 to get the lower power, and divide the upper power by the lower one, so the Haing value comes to 0.1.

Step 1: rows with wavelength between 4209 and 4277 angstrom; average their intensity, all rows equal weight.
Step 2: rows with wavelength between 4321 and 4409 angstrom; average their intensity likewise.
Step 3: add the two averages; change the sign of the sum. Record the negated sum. -5.56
